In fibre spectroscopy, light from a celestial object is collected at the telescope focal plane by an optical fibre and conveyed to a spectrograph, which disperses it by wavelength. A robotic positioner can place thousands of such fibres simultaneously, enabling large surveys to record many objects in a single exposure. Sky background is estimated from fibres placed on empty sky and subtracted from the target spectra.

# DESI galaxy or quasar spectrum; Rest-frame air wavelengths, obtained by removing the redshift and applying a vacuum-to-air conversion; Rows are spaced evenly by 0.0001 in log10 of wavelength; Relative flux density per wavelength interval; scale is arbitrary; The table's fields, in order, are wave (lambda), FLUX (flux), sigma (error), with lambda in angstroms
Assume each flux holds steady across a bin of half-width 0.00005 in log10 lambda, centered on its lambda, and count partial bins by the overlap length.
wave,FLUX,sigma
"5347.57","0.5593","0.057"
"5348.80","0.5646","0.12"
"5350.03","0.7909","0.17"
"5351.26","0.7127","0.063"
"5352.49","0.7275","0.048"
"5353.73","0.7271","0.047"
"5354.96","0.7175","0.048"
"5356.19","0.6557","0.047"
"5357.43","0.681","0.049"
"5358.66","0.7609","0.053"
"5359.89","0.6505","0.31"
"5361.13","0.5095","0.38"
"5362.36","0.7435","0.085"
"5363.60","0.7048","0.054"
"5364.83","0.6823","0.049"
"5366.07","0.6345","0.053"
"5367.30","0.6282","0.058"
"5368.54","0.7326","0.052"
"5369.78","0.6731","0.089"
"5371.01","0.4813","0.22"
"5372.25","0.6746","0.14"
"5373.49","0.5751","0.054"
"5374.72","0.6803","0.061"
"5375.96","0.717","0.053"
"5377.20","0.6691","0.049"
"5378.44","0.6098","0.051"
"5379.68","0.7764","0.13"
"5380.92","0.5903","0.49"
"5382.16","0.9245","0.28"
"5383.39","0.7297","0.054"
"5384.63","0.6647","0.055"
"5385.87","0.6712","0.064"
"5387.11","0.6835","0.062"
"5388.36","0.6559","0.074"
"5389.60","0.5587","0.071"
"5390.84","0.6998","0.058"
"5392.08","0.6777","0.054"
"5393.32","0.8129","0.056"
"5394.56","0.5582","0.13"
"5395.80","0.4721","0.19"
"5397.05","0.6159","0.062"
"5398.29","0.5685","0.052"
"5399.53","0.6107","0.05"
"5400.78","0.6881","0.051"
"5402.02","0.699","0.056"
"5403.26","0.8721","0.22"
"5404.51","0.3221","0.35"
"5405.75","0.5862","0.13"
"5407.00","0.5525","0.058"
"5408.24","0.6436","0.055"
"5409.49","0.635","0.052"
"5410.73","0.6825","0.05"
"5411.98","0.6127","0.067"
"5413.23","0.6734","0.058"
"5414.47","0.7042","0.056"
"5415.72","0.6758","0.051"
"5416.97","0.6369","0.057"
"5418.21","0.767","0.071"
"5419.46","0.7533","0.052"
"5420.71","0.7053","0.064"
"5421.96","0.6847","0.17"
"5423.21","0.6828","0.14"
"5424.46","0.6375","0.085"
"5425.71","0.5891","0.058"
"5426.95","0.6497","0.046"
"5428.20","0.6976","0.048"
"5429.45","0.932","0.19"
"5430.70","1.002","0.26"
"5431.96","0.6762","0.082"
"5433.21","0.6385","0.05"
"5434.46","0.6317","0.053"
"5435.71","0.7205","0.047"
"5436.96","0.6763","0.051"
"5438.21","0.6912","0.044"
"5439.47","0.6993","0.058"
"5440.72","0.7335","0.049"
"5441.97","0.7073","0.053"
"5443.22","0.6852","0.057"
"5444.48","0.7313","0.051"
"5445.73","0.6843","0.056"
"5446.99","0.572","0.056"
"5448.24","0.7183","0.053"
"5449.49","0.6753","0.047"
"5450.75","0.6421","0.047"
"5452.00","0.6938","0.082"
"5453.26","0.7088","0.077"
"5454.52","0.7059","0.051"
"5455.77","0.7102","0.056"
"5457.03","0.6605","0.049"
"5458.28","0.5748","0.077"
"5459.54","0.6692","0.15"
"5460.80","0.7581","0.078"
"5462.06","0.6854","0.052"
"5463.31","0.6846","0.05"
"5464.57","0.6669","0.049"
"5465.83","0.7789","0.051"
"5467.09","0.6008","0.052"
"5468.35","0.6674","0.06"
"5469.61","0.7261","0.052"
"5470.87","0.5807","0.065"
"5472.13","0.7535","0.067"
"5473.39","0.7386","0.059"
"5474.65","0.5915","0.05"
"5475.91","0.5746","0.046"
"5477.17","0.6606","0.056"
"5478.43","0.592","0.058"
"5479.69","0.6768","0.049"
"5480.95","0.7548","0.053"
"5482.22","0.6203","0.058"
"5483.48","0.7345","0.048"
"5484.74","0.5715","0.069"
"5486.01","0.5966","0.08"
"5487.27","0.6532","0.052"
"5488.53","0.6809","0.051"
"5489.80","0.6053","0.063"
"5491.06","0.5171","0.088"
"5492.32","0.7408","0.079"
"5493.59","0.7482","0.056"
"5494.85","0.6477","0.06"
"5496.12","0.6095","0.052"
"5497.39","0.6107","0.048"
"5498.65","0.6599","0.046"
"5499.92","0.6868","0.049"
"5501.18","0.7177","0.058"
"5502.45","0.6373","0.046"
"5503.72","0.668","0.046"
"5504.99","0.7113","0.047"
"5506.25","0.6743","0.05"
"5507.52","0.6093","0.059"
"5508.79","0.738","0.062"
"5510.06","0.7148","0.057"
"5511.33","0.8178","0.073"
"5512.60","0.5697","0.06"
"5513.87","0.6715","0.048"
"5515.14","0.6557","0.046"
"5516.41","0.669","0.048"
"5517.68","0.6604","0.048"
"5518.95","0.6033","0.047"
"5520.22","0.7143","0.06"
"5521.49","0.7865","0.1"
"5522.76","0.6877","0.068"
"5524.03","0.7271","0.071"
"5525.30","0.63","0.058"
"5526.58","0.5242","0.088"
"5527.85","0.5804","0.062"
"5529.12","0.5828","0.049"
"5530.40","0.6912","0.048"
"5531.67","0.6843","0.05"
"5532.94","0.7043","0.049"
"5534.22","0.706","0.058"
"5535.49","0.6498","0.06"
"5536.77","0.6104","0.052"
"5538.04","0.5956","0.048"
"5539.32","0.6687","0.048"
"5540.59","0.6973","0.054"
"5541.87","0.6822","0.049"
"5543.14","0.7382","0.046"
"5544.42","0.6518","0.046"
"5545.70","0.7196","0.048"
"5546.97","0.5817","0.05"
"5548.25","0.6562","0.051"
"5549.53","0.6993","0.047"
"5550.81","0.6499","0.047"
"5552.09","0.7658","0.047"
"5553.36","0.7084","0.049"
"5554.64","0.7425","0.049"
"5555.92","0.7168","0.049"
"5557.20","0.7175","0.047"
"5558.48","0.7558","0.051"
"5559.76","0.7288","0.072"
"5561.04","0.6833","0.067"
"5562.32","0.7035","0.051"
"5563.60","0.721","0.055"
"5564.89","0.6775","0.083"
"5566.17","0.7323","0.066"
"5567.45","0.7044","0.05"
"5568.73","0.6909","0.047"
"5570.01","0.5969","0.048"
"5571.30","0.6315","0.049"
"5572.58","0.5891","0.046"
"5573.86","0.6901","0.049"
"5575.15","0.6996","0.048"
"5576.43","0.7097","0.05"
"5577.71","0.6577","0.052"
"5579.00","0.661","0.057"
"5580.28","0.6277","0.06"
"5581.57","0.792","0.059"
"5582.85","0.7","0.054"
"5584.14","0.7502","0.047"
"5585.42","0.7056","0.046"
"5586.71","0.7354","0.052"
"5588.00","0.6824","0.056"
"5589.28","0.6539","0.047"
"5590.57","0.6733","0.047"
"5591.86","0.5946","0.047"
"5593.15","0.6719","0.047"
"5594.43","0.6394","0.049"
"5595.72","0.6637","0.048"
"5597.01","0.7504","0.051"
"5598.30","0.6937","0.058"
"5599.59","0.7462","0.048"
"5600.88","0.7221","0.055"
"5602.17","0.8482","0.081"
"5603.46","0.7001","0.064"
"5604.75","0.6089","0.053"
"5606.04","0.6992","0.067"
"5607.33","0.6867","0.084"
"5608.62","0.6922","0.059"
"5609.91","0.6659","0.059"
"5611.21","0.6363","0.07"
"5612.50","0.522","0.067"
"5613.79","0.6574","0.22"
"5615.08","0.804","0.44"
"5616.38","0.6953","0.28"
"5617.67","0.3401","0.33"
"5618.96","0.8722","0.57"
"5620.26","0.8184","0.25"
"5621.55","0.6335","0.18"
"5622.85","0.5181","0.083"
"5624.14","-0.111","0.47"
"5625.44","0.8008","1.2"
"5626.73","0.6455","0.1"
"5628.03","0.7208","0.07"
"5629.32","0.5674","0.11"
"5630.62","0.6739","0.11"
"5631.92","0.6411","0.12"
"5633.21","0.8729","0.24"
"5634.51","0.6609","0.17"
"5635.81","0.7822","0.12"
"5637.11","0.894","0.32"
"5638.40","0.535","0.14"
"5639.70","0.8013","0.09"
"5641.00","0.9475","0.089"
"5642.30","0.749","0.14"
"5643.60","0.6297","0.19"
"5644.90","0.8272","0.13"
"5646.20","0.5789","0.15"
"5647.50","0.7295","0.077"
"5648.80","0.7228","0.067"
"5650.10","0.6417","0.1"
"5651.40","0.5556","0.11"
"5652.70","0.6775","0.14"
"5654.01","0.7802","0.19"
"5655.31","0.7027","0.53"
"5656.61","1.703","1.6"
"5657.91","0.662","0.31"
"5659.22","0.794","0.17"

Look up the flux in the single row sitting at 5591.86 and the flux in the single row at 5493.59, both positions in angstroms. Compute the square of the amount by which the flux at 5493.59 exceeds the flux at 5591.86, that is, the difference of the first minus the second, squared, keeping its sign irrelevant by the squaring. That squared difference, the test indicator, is 0.024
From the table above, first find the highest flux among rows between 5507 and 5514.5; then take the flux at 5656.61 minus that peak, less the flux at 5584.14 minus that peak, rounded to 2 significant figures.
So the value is 0.95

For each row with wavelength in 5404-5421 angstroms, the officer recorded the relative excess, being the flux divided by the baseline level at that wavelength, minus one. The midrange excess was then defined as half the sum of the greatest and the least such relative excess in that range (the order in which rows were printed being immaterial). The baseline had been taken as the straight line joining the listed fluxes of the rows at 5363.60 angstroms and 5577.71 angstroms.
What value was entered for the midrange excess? -0.21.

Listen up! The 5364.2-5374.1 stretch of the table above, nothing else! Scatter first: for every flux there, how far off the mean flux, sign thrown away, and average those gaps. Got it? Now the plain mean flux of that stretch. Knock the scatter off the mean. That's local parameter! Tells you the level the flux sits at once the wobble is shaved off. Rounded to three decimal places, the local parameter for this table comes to 0.580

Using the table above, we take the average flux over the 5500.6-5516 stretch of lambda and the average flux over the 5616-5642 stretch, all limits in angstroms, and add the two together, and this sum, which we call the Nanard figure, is 1.35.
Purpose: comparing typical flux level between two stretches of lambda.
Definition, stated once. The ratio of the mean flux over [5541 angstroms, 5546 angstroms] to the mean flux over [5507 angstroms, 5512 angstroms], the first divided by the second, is 0.97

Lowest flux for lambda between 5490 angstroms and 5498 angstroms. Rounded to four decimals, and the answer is 0.5171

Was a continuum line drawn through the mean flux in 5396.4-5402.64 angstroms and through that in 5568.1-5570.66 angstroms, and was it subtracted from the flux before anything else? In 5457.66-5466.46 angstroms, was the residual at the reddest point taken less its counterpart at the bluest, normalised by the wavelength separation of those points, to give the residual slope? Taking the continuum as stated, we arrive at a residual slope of 0.027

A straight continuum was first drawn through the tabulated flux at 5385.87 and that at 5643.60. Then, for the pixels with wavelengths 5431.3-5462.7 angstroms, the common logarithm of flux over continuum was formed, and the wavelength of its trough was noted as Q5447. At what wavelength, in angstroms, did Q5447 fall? 5446.99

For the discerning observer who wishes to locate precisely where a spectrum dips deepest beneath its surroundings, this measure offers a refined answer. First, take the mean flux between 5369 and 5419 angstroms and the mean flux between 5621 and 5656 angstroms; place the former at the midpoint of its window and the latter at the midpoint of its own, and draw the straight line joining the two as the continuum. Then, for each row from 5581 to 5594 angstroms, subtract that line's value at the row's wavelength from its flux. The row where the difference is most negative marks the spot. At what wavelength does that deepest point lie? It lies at 5591.86 angstroms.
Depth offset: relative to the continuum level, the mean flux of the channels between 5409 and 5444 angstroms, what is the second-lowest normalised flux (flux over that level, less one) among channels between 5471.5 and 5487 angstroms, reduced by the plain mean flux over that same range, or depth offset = -0.83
